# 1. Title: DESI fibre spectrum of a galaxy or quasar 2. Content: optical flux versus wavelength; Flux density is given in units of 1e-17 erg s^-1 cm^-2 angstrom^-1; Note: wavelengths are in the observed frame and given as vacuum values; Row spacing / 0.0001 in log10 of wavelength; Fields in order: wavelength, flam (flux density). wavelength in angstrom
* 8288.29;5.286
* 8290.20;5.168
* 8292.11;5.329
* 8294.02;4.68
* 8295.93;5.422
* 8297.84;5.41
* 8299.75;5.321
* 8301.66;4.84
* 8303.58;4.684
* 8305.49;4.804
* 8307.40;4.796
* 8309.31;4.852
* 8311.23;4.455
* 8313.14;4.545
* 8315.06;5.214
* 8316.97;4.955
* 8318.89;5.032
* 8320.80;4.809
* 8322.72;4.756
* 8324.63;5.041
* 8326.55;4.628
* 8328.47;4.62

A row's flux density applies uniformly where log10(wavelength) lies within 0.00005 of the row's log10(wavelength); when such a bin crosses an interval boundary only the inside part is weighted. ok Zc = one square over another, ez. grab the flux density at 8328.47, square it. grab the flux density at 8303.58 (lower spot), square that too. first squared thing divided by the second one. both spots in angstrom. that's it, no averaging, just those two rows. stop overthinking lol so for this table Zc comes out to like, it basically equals 0.97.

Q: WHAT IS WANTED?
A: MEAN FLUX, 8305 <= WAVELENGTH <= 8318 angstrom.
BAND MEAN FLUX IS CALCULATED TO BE 4.80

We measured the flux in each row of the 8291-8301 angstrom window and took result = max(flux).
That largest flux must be 5.422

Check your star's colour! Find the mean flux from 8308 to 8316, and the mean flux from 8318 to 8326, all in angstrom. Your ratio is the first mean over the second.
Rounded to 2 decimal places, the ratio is 0.97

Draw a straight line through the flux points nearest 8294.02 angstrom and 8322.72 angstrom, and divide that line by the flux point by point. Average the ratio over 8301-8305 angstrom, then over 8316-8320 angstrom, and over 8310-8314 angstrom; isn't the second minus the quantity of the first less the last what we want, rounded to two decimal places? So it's 1.01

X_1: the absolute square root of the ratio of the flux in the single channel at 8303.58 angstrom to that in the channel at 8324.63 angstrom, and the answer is 0.96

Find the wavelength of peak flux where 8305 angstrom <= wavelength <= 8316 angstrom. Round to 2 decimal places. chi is 8315.06 angstrom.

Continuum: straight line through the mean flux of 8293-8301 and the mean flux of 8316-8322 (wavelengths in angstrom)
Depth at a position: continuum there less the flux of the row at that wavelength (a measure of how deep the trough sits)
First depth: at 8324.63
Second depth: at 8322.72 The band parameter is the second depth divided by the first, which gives -0.7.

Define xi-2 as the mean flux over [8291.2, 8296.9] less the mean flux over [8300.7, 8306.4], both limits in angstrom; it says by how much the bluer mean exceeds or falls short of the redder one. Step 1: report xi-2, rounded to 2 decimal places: 0.37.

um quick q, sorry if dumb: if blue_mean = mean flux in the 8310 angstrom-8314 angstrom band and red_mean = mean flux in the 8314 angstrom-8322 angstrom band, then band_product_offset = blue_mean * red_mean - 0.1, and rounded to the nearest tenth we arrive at 22.4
